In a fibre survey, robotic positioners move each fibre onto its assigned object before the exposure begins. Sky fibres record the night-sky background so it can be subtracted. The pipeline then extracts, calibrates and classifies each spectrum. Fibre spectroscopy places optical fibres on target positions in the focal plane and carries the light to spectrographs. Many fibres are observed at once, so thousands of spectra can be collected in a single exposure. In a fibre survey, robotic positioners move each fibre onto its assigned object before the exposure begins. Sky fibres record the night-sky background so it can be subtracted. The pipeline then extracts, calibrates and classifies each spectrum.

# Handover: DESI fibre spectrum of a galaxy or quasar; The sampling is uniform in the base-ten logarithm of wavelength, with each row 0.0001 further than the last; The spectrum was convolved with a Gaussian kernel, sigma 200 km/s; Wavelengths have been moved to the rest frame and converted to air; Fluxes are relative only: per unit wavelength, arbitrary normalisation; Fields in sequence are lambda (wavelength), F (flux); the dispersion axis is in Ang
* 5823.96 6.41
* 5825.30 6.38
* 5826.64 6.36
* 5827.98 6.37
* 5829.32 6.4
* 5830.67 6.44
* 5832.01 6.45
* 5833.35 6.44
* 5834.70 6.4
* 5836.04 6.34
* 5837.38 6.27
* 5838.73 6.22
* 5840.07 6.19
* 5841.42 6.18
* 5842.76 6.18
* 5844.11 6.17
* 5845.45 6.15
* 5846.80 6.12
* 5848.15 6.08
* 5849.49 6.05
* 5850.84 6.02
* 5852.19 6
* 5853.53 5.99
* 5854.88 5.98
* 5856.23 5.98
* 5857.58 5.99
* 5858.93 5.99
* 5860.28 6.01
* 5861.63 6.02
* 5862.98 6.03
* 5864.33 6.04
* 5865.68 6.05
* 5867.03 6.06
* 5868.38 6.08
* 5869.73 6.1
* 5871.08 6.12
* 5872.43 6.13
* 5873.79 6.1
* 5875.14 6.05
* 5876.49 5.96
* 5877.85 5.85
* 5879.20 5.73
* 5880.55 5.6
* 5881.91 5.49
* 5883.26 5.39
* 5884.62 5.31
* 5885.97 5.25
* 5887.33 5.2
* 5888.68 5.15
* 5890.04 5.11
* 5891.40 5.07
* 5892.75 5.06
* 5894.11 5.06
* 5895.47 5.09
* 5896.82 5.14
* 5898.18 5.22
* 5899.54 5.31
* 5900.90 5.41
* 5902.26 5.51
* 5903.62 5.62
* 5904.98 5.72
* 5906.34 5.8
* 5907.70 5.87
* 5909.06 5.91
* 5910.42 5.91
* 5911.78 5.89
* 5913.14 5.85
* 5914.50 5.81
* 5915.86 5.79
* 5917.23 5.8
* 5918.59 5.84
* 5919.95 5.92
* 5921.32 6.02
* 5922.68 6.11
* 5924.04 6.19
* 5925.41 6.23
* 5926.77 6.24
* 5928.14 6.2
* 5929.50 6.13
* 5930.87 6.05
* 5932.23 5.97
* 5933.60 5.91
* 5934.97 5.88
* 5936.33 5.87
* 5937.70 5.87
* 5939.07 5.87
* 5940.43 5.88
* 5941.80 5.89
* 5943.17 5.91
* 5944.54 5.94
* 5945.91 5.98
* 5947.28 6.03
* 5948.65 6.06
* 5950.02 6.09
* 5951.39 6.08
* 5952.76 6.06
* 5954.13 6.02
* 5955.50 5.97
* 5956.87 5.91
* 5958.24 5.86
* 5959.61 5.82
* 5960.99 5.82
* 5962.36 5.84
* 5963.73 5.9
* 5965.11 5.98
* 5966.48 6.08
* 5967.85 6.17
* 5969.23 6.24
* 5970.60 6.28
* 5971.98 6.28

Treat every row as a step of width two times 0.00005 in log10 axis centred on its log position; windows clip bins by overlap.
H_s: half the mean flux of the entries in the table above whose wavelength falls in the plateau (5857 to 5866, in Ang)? 3.01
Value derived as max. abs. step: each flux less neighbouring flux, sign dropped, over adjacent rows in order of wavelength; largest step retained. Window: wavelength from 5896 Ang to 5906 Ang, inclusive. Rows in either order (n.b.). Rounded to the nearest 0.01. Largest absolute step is 0.11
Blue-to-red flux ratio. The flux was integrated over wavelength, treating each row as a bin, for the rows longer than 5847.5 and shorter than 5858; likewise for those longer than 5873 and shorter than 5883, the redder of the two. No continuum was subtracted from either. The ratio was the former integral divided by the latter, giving 1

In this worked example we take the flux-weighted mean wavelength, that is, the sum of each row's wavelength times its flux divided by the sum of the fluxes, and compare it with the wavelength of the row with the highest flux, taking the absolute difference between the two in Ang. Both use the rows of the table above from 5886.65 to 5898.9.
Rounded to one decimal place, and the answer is 5.4 Ang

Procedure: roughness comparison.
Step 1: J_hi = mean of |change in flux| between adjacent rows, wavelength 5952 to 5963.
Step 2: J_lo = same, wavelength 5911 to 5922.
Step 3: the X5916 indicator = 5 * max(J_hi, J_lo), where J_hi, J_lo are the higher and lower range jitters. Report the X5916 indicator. 0.24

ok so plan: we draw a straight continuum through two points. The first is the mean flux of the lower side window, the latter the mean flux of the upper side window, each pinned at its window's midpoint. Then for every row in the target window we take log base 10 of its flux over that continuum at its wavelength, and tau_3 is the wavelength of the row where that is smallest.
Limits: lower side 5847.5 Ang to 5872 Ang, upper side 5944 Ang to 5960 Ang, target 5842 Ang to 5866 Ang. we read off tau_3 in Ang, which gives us 5854.88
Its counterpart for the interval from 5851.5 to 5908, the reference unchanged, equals 5892.75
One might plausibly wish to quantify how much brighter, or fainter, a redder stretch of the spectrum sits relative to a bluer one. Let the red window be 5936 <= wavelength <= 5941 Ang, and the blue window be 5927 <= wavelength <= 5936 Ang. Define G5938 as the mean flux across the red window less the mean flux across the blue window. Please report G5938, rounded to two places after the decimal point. -0.15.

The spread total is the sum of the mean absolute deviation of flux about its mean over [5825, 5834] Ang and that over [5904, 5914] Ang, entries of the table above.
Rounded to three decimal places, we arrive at 0.084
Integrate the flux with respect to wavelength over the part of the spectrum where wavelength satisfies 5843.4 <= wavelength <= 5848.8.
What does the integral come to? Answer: 33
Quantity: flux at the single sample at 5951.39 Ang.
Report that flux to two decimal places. 6.08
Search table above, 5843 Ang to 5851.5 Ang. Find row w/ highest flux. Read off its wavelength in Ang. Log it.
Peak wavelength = 5844.11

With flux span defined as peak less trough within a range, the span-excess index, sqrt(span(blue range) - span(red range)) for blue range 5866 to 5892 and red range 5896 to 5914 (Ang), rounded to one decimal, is 0.5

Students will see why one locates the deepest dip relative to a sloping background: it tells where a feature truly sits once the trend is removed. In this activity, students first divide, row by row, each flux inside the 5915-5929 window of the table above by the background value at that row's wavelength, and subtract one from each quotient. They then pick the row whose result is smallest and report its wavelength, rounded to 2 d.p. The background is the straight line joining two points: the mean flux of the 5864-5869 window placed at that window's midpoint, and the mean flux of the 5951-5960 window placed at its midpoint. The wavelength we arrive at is 5915.86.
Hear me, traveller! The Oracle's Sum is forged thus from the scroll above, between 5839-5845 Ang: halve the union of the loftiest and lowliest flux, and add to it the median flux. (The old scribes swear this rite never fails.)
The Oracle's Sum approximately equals 12.4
